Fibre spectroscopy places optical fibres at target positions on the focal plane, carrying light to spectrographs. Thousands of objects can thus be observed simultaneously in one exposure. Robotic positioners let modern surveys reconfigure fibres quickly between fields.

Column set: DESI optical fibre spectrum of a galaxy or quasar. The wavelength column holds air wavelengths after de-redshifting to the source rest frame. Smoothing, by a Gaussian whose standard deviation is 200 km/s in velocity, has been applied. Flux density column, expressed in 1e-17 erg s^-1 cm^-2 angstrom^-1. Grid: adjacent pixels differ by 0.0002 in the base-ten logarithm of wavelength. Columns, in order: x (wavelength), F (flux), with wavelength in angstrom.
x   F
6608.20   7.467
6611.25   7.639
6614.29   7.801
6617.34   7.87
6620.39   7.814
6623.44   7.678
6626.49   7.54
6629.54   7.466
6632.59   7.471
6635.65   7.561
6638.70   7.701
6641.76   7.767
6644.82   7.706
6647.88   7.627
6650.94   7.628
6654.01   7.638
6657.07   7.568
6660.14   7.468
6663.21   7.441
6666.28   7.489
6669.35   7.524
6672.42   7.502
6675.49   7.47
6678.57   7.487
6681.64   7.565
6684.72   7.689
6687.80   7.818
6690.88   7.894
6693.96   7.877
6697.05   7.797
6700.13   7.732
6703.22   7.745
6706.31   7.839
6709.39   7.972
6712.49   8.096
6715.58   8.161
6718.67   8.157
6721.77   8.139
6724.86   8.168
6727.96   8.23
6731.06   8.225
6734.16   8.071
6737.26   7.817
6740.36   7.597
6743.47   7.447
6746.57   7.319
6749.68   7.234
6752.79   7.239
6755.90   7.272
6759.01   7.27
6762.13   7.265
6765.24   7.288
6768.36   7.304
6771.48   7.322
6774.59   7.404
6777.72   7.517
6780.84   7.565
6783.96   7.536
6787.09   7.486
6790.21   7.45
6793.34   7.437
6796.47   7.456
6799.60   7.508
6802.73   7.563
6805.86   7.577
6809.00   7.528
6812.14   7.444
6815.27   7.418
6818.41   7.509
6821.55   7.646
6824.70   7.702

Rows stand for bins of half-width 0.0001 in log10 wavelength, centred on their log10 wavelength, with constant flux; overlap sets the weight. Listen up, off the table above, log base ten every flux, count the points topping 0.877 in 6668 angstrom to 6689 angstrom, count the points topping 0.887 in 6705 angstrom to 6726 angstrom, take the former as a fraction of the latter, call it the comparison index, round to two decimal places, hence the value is 0.43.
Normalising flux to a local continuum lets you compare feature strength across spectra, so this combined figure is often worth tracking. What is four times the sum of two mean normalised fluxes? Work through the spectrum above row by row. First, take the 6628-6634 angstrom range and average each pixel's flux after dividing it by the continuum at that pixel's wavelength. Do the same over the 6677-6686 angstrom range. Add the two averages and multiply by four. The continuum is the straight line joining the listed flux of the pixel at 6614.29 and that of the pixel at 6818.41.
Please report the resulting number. 7.8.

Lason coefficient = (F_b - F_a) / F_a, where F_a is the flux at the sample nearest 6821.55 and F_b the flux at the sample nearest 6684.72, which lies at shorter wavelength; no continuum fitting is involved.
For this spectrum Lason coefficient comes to 0.01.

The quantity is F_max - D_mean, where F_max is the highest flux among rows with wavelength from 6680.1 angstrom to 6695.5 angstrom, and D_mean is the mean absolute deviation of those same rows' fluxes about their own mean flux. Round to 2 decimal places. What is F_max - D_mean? 7.78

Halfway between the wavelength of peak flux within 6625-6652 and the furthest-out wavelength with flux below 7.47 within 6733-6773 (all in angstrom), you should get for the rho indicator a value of 6706.6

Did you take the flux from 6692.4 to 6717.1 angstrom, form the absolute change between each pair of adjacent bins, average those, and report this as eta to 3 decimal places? 0.082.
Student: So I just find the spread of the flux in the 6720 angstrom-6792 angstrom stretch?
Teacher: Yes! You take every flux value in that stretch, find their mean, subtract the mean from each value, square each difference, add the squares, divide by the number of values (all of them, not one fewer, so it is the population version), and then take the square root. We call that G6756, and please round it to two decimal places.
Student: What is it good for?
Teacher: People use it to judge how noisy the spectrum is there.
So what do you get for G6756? 0.34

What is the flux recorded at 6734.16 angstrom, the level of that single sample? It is 8.071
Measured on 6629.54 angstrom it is 7.466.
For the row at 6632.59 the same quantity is 7.471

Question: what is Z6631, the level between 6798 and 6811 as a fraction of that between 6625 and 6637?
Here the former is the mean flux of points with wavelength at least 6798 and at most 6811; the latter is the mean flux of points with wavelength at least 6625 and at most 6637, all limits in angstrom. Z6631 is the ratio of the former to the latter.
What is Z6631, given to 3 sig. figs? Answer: 1.00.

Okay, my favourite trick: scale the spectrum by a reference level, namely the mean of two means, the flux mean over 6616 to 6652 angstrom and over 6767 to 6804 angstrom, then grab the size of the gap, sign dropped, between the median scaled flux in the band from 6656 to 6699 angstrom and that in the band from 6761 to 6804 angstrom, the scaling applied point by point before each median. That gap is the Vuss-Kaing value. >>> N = 0.01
